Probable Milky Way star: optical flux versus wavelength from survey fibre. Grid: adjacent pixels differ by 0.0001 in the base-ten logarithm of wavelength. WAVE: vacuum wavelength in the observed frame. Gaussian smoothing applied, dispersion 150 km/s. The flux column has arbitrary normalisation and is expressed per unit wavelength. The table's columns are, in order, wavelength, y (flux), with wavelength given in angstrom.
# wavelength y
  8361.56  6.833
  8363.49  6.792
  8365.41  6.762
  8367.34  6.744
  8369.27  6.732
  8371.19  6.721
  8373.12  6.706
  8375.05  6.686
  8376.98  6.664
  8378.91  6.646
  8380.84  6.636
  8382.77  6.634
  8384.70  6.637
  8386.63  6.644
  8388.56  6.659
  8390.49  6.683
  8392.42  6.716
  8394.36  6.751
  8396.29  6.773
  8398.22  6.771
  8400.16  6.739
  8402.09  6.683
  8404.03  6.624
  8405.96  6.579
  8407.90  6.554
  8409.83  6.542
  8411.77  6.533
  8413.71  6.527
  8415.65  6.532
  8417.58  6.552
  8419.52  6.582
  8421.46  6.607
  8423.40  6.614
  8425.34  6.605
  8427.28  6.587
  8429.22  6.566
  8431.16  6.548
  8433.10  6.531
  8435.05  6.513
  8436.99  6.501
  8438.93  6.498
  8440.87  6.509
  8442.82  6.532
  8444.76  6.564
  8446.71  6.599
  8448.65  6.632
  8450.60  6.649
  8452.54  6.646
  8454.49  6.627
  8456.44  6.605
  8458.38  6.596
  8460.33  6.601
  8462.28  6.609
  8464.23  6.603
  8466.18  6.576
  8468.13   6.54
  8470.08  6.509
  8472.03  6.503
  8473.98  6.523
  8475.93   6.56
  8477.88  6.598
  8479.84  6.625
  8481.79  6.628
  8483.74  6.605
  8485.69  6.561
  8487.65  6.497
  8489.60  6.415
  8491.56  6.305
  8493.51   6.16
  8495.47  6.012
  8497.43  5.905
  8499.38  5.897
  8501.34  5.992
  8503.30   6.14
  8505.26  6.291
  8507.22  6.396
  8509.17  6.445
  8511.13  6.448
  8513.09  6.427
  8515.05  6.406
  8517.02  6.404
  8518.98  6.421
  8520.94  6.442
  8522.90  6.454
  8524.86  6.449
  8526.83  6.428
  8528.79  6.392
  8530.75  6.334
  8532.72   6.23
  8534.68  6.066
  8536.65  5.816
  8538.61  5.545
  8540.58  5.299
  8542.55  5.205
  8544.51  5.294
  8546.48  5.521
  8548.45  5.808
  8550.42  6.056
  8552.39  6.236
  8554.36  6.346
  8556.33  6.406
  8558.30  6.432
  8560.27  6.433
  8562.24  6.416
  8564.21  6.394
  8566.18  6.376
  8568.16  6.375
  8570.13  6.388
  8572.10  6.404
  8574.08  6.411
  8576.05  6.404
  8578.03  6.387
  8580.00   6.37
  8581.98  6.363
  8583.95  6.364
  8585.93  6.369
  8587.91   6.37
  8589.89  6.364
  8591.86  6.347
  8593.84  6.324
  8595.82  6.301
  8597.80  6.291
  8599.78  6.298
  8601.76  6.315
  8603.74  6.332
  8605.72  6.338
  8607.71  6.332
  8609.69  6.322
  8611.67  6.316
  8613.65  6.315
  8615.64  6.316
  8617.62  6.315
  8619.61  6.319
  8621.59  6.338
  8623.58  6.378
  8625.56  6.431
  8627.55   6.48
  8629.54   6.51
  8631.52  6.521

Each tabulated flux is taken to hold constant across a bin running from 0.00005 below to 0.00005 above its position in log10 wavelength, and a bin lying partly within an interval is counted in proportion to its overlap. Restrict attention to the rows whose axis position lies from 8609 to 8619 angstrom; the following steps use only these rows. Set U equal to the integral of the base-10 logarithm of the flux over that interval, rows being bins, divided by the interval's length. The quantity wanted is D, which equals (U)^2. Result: 0.641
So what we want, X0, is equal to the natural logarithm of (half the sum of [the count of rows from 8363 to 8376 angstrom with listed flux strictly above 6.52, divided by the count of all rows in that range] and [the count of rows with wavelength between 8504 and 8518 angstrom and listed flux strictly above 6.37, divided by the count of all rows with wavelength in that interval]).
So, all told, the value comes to -0.1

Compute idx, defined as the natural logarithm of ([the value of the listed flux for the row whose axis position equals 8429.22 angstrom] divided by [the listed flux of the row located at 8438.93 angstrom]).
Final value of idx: 0.01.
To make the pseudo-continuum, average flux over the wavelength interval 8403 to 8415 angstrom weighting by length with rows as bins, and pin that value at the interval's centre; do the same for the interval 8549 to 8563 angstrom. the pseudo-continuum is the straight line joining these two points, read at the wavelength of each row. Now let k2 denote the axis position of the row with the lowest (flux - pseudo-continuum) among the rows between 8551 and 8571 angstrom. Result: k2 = 8552.39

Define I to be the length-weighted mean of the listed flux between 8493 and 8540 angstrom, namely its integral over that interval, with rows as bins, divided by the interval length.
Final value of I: 6.22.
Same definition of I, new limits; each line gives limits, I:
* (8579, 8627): 6.34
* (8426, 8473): 6.57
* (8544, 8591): 6.27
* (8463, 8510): 6.39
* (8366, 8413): 6.67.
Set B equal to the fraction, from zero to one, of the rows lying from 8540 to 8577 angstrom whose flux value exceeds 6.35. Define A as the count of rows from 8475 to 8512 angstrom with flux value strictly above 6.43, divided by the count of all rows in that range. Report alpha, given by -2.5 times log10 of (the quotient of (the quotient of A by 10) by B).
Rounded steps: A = 0.5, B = 0.6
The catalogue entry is 2.7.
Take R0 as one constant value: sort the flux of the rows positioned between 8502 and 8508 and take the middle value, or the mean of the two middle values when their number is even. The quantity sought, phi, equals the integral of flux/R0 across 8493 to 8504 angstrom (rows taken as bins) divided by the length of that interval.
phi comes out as 0.95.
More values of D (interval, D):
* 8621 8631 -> 0.654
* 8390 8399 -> 0.687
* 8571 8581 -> 0.649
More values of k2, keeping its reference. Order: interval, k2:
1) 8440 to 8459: 8440.87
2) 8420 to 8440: 8436.99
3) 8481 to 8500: 8499.38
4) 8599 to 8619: 8599.78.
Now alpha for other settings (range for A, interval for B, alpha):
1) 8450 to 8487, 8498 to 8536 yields 2.0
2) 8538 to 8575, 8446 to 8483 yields 4.9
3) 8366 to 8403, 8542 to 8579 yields 2.0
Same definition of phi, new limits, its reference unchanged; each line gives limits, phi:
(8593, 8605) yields 1.00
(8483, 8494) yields 1.02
